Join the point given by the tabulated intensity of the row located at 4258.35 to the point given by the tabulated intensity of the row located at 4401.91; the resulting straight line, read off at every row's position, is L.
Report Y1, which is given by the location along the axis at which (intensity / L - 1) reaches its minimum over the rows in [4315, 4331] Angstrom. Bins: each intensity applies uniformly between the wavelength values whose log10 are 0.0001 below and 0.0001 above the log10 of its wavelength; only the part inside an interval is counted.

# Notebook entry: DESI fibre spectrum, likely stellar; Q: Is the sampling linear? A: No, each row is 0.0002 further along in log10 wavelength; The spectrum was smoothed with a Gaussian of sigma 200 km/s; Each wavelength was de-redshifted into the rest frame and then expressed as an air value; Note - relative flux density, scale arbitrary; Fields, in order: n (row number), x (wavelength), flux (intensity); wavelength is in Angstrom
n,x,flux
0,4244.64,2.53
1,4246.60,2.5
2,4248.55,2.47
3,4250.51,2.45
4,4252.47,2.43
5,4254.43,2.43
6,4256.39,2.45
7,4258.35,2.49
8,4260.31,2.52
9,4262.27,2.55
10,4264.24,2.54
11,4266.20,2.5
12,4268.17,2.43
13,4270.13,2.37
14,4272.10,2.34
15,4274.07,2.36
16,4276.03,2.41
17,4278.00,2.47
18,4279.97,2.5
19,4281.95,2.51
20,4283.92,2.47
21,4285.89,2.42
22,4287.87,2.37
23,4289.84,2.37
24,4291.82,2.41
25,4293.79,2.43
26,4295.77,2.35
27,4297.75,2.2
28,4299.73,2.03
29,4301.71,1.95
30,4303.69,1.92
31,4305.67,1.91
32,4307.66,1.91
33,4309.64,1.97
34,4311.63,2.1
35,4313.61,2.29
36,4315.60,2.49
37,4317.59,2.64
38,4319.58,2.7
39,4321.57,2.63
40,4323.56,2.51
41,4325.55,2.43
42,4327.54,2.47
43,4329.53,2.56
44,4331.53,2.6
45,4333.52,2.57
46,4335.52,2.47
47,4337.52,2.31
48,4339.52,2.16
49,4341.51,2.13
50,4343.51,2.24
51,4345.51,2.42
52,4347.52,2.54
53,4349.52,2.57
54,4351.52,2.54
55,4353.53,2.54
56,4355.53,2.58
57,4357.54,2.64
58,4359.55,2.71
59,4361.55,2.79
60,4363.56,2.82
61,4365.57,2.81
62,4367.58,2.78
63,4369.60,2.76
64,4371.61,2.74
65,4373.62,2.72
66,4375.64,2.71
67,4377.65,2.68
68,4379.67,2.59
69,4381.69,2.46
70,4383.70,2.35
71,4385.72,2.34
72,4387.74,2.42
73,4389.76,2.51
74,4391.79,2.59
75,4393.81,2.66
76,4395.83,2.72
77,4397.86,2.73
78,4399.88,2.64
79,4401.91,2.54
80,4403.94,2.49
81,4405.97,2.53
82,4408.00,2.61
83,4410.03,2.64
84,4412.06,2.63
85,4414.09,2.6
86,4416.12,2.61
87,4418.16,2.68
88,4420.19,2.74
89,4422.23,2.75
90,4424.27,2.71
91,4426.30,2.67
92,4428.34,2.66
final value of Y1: 4325.55 Angstrom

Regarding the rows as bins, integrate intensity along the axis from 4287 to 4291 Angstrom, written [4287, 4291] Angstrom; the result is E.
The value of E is 9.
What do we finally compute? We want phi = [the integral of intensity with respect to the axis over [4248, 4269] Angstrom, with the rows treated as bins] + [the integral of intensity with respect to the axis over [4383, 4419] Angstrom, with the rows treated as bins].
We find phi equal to 145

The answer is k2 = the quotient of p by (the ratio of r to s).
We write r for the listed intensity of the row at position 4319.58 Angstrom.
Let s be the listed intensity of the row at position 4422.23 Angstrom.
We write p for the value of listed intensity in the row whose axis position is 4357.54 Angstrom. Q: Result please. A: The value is 2.69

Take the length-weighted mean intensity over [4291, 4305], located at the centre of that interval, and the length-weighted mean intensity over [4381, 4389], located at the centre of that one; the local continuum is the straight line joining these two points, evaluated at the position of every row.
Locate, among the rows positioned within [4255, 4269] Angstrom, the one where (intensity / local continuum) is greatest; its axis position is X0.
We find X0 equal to 4262.27 Angstrom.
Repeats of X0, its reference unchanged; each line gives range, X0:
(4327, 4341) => 4331.53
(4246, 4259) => 4246.60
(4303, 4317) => 4315.60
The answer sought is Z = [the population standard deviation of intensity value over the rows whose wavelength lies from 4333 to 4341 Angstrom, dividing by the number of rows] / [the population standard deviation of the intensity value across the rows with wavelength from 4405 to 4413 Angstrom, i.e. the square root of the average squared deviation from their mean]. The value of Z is 3.61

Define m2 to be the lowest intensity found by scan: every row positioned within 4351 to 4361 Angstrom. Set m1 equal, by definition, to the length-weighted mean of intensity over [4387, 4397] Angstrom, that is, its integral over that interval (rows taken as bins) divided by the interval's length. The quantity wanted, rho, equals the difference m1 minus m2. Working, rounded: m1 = 2.59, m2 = 2.54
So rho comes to 0.05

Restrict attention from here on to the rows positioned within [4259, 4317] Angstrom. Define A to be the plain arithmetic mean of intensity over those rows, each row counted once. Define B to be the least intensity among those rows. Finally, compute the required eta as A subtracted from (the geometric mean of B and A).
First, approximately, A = 2.31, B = 1.91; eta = -0.21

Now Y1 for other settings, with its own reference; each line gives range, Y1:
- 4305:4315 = 4307.66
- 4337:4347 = 4341.51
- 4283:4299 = 4297.75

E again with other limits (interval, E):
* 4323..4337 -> 35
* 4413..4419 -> 16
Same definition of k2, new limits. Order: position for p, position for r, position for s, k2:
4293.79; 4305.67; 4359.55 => 3.45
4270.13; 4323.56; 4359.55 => 2.56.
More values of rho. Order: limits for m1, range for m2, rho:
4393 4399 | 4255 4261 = 0.26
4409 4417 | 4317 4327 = 0.19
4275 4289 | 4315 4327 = 0.02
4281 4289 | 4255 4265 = -0.01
